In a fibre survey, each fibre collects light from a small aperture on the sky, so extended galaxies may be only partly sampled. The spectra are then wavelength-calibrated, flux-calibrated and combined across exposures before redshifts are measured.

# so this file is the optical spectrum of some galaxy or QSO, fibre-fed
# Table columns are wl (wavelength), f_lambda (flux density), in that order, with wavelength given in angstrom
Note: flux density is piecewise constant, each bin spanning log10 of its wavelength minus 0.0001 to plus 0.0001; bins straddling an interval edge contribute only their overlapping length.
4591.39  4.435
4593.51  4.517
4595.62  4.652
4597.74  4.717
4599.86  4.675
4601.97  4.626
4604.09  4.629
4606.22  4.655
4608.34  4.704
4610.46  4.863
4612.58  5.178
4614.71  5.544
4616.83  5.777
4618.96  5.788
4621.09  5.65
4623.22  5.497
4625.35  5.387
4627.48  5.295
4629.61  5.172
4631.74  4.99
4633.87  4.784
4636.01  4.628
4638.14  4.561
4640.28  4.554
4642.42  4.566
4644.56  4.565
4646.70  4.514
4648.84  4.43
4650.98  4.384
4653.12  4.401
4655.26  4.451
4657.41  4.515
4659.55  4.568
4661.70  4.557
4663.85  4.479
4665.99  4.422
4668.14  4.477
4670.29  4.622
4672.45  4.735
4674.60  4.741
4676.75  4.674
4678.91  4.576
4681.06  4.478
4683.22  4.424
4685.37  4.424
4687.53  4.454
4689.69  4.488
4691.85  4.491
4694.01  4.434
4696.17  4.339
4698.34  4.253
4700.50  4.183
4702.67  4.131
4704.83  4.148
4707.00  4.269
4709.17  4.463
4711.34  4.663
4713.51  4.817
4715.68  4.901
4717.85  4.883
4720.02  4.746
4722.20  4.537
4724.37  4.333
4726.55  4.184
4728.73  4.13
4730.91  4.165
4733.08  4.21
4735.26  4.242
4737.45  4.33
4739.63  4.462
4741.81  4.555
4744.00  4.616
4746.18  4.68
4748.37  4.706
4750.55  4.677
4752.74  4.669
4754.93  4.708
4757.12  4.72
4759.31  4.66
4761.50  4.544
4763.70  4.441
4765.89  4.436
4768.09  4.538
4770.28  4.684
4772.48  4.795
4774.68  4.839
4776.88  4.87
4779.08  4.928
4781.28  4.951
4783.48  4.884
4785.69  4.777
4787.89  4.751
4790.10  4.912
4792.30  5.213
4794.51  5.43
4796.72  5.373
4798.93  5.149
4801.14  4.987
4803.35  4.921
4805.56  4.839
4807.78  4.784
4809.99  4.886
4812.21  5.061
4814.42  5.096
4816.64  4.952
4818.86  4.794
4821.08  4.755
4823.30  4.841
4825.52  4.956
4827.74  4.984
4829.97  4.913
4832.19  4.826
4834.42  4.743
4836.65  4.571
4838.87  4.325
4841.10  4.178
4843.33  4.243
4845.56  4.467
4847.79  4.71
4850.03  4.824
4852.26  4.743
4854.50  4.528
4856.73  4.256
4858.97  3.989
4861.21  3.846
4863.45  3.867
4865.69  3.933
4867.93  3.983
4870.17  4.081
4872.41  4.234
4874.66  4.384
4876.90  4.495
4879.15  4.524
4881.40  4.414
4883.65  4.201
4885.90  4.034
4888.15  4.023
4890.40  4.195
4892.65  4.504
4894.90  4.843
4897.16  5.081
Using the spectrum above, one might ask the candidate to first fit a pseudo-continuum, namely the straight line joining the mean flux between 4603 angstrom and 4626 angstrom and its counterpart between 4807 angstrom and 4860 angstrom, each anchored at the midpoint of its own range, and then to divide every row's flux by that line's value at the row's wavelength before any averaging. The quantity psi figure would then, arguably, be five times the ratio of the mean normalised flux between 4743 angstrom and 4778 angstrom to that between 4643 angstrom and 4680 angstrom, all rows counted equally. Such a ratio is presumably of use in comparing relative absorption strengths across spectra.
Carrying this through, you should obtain 5.4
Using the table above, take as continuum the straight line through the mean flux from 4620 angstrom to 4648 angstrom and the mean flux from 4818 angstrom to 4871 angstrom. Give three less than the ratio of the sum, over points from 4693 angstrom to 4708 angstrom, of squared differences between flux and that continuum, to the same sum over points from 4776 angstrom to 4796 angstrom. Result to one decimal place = -1.7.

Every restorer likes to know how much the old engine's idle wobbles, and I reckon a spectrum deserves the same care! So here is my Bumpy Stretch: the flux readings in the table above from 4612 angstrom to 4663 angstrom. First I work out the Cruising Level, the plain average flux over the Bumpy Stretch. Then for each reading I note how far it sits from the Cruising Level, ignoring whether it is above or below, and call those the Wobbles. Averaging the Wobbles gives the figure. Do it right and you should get 0.43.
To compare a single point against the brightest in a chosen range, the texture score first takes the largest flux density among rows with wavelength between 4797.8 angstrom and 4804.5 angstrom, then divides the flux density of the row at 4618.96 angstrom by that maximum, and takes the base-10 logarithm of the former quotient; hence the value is 0.051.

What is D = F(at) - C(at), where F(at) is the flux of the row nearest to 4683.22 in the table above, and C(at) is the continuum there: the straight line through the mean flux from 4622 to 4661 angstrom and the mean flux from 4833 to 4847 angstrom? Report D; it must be -0.25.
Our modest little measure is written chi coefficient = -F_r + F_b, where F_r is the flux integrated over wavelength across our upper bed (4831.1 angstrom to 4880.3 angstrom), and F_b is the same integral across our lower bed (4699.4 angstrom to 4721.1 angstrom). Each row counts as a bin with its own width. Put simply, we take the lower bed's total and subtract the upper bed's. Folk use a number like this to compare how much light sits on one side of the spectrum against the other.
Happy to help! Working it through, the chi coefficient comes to -116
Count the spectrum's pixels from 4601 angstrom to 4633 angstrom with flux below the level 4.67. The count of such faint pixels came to 3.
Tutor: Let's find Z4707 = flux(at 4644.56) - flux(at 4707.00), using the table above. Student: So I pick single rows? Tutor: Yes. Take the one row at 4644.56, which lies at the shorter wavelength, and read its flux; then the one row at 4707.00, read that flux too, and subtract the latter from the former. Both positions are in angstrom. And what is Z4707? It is 0.30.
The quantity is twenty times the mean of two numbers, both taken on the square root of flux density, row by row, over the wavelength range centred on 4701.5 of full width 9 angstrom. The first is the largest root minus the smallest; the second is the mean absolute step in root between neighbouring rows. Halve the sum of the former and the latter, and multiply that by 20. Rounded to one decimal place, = 0.4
